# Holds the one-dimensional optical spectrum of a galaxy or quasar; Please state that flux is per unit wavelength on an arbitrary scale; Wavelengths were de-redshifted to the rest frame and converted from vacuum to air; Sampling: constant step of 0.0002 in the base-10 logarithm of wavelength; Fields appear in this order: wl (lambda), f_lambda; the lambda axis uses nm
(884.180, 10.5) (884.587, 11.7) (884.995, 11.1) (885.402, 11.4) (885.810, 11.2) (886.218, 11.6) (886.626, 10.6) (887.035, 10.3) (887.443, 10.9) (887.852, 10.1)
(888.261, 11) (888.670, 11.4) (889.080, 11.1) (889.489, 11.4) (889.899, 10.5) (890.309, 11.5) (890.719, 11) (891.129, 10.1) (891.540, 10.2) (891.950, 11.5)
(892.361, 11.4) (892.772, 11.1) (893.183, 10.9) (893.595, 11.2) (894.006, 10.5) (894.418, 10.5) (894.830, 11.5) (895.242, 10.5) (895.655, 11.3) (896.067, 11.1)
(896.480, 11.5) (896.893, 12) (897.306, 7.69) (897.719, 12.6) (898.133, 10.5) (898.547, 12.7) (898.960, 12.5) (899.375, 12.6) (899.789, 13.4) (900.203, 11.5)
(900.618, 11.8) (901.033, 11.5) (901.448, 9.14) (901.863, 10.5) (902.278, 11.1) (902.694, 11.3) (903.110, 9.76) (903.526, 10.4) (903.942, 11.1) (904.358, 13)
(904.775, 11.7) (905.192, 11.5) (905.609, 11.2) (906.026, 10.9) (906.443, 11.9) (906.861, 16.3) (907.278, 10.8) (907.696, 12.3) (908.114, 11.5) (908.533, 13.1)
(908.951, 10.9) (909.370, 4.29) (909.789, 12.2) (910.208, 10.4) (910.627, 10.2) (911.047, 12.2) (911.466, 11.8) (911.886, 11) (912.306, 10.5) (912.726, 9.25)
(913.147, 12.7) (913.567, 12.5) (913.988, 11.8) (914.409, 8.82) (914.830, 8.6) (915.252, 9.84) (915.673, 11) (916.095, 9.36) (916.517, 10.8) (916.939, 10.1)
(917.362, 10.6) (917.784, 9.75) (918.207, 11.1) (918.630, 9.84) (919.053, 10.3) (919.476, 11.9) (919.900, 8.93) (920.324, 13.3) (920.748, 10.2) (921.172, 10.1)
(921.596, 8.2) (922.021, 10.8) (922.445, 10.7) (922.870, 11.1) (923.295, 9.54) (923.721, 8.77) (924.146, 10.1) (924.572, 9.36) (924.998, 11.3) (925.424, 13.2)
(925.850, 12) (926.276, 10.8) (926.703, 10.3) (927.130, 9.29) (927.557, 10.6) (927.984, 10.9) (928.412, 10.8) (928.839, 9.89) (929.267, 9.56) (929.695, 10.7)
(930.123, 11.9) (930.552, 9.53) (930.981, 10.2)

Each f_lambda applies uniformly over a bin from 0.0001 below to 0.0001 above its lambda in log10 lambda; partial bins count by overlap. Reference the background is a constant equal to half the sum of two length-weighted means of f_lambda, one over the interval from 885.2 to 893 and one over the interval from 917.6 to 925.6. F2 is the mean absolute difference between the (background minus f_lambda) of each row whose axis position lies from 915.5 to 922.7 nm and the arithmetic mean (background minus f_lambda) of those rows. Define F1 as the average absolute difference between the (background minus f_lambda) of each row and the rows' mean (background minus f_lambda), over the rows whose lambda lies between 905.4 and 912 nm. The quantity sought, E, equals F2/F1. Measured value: 0.60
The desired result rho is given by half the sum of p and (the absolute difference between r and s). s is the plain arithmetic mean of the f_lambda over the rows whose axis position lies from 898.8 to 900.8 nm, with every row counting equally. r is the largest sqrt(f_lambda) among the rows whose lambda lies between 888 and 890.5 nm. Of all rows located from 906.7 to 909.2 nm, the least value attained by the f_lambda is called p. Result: 9.9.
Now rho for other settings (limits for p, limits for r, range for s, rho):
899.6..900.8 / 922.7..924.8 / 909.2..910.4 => 8.6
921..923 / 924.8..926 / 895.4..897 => 8.0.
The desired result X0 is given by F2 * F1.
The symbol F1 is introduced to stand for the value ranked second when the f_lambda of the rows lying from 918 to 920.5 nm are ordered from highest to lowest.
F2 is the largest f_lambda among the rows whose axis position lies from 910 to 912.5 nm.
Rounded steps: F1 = 11.9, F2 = 12.2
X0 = 145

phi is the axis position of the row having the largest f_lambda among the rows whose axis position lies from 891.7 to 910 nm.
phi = 906.861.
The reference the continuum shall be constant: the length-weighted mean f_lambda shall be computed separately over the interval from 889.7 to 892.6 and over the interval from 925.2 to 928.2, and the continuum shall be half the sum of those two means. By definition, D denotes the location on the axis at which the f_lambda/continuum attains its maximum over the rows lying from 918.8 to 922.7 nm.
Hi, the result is 920.324 nm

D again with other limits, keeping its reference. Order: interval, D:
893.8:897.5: 896.893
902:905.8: 904.358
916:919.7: 919.476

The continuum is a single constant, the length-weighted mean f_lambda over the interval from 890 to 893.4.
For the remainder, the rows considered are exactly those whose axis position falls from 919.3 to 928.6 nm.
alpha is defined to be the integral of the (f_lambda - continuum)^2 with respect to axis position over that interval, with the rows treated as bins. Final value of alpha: 17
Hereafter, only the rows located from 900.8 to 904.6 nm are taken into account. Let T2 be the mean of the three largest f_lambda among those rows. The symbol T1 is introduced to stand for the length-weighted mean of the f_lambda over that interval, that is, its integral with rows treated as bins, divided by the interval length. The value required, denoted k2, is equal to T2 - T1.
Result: 1.1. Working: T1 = 10.9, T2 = 11.9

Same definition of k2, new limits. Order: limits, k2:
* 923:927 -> 1.6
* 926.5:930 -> 0.5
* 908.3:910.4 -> 1.9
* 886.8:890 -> 0.5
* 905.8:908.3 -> 1.2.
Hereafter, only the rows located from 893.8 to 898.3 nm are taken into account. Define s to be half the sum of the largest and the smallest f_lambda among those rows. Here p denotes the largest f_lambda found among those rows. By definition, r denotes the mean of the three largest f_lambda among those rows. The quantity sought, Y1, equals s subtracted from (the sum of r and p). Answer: 14.5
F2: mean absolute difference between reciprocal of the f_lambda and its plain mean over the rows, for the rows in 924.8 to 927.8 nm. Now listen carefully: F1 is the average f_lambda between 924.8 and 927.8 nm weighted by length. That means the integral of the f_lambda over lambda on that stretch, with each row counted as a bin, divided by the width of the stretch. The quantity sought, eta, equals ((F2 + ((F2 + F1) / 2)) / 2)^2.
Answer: 7.7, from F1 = 11.07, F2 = 0.0075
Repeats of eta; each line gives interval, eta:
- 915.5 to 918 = 6.6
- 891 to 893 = 7.4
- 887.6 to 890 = 7.5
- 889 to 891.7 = 7.3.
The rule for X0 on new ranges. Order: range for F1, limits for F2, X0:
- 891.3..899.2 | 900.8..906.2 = 164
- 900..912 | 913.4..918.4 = 164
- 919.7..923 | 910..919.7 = 141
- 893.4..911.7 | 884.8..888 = 155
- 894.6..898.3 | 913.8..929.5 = 160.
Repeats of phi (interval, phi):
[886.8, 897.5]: 896.893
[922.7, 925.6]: 925.424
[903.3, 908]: 906.861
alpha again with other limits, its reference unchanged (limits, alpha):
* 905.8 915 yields 44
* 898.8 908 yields 23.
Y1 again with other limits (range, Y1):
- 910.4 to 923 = 15.4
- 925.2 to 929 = 14.0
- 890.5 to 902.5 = 15.8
